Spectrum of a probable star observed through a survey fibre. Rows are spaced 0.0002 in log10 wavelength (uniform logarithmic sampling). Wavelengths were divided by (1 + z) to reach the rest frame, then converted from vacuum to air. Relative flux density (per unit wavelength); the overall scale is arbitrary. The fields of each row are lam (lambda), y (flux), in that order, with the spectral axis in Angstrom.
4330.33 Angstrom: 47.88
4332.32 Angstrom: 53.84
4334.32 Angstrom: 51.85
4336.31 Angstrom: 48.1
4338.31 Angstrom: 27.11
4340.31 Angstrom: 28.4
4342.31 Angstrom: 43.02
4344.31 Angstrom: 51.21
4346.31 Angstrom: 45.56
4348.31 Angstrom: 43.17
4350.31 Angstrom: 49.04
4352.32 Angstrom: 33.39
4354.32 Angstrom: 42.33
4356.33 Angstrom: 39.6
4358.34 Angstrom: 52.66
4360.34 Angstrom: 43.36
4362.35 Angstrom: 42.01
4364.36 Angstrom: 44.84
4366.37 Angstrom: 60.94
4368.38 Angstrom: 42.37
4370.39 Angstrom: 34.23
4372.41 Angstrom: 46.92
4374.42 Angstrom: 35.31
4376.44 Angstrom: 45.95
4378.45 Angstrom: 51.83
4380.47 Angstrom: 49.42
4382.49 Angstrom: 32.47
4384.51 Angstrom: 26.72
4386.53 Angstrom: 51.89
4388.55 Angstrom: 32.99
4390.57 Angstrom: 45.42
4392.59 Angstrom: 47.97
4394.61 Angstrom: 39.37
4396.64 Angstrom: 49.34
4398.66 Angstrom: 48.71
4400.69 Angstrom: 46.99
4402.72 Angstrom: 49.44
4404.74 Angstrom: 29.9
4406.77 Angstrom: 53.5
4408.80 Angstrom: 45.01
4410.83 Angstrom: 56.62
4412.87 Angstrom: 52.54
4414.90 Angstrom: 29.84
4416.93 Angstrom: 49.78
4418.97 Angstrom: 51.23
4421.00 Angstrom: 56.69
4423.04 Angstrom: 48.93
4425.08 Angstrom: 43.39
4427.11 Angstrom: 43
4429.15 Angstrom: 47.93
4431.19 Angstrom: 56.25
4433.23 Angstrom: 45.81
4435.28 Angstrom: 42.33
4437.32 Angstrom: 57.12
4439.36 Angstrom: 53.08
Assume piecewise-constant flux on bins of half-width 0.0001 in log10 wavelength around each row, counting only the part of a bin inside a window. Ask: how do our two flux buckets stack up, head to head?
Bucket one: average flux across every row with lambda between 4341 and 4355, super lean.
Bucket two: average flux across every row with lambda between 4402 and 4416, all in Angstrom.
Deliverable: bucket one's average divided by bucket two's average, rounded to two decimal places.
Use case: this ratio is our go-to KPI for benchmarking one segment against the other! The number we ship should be 0.97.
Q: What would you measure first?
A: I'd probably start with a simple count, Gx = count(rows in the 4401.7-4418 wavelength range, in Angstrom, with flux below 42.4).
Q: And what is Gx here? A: 2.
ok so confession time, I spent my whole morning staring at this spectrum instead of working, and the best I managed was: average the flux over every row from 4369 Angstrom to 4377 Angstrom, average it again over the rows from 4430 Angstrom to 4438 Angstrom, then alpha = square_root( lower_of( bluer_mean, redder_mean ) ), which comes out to 6.4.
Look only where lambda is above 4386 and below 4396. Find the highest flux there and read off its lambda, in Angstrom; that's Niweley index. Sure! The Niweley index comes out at 4386.53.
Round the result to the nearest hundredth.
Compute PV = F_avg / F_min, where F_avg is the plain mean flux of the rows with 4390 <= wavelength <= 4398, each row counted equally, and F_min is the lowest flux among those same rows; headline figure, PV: 1.16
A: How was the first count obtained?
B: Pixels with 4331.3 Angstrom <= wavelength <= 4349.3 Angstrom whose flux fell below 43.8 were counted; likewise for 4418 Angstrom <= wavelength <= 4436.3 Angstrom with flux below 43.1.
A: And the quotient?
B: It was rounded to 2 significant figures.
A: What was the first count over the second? 2.0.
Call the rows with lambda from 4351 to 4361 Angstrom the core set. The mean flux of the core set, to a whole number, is 42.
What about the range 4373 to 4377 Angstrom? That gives 41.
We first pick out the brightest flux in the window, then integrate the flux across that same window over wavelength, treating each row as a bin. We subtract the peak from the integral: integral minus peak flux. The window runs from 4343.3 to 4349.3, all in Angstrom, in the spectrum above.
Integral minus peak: 229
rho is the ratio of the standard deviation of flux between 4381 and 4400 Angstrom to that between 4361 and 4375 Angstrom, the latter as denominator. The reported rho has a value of 1.0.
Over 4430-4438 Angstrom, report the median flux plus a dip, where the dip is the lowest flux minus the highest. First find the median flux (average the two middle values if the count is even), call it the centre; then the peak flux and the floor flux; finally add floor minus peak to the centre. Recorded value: 36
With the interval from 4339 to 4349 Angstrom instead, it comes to 20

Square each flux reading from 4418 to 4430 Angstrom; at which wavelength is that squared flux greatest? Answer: 4421.00 Angstrom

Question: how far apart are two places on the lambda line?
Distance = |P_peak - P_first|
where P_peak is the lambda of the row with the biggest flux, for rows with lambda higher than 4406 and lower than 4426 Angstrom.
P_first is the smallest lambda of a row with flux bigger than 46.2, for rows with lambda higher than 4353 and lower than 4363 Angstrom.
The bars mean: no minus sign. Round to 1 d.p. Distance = 62.7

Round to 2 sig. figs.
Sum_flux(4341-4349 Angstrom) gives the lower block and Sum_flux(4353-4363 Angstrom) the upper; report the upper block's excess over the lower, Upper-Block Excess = 37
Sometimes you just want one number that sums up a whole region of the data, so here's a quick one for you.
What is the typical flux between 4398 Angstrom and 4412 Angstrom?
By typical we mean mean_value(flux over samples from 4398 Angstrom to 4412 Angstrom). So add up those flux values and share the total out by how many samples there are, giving 47.2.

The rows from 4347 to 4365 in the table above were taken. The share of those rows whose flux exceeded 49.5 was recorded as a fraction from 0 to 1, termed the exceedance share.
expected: 0.11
